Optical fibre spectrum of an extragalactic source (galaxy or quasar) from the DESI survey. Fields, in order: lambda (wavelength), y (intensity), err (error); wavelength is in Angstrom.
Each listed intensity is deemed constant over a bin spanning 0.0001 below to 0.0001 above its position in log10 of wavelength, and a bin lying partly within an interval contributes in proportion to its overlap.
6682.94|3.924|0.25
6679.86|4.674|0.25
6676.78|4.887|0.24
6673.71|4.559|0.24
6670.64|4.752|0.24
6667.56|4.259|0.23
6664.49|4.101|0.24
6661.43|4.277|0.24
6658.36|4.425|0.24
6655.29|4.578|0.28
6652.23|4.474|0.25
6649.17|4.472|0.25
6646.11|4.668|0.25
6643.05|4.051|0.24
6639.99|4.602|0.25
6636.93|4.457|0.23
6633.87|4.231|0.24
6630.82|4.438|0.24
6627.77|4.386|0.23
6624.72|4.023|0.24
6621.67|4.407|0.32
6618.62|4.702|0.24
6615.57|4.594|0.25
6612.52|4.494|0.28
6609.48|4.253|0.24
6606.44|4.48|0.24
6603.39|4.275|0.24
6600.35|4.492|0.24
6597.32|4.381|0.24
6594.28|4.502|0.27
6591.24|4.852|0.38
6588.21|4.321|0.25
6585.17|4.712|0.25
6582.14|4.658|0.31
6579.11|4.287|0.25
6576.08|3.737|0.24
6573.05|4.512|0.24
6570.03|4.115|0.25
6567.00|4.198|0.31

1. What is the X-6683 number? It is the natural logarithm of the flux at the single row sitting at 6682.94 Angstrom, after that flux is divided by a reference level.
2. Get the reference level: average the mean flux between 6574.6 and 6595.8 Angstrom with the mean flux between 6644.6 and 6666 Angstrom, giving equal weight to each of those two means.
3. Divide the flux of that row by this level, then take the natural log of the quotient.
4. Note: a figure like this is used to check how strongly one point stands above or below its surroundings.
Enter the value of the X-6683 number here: -0.122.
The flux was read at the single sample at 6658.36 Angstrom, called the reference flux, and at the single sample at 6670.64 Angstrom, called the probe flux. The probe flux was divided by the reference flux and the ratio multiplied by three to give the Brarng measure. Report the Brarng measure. 3.22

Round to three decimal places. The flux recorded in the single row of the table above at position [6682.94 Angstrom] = 3.924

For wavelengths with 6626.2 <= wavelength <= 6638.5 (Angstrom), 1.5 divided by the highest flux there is 0.337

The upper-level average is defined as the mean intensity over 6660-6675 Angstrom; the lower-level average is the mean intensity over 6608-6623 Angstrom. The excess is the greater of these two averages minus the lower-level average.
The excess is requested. 0.000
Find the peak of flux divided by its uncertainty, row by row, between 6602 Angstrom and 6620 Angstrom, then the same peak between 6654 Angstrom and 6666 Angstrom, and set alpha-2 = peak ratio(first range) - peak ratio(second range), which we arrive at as 1.15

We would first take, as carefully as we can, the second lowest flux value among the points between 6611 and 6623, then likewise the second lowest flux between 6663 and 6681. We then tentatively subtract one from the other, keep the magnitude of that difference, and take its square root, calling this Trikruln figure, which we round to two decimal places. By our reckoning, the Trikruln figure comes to 0.48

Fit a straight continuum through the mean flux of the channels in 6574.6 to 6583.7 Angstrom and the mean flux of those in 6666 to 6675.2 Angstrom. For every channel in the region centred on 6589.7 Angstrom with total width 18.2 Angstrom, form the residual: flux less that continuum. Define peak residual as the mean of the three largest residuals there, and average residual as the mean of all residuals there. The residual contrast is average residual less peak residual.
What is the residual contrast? -0.181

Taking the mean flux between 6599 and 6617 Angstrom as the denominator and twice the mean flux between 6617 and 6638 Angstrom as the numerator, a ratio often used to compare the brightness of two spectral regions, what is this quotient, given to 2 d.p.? 1.98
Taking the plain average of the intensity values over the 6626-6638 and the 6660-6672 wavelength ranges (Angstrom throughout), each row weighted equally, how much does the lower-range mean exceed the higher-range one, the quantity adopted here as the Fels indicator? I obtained 0.03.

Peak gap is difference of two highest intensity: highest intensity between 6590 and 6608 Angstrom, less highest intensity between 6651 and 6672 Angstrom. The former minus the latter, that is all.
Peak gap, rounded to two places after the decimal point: 0.10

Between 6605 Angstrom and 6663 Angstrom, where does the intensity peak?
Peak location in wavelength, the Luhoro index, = 6618.62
